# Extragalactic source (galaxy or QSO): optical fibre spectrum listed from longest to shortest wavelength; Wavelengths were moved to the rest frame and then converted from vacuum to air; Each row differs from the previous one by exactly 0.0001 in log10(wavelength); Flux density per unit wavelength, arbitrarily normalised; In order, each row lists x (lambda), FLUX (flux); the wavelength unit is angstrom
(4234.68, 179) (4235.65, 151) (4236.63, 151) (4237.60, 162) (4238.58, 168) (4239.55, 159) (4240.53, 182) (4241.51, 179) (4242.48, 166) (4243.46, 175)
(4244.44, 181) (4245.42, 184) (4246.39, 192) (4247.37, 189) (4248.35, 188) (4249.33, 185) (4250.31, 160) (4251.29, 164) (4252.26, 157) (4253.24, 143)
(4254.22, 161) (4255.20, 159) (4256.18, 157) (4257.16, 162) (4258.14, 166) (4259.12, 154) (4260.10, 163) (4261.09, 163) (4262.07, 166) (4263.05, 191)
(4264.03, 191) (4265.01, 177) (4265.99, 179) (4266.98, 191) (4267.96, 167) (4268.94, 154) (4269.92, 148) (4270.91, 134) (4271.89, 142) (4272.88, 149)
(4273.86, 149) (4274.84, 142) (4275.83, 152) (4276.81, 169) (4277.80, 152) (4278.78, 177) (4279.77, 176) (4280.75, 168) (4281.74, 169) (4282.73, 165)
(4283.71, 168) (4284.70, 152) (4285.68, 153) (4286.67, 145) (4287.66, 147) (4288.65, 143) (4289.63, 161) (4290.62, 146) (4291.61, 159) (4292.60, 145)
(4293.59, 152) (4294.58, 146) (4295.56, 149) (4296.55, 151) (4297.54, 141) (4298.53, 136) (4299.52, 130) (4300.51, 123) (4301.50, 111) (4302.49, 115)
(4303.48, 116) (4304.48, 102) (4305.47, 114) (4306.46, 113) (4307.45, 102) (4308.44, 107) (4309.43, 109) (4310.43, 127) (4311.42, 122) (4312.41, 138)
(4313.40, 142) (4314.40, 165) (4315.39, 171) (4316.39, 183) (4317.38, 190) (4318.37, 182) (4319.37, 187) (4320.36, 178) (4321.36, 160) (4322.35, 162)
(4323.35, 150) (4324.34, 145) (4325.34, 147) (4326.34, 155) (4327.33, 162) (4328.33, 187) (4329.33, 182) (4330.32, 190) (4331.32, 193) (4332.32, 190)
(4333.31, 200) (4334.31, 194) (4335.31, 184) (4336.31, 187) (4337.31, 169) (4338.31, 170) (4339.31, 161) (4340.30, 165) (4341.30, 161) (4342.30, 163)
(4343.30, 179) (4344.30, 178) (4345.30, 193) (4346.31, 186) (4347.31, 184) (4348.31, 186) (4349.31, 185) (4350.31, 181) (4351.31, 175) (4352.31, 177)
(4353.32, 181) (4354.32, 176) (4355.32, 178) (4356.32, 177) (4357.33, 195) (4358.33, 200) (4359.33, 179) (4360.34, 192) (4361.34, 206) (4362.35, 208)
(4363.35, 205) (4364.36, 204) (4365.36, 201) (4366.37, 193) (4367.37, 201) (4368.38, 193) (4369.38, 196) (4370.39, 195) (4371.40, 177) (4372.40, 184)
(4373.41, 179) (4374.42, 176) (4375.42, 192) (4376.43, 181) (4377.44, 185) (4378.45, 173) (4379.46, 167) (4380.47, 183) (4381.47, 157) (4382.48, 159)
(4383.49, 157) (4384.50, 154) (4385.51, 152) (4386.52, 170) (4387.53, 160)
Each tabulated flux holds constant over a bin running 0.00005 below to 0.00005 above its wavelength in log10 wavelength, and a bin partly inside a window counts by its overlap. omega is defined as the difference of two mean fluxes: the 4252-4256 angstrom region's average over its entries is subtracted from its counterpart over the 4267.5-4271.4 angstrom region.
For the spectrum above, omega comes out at -4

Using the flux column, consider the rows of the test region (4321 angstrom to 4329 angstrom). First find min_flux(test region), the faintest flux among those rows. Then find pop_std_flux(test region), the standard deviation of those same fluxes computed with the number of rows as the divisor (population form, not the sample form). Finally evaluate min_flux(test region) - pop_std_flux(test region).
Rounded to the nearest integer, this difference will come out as 133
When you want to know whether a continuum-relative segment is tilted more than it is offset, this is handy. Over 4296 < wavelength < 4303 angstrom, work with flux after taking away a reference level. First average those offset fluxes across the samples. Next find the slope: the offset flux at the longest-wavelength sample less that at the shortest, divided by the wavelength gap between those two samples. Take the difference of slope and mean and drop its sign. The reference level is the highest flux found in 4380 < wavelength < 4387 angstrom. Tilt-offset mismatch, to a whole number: 47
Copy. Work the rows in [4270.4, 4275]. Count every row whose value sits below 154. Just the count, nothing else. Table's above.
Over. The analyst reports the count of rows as 5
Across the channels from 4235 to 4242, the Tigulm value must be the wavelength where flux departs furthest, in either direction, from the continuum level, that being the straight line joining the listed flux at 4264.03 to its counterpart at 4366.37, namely 4236.63 angstrom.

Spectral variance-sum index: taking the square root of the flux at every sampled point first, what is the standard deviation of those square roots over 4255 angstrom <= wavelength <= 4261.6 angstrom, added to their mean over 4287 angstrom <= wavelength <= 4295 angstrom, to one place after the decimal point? 12.4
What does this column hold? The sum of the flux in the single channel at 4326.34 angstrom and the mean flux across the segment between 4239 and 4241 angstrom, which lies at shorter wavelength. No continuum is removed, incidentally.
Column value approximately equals 326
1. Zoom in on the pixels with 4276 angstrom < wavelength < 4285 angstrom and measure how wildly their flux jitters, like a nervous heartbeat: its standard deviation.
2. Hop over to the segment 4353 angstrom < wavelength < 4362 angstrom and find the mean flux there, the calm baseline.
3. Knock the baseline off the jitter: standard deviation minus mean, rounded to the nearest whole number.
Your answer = -179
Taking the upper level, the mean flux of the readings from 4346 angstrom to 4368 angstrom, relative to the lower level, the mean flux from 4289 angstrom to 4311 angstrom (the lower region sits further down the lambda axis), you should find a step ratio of 1.46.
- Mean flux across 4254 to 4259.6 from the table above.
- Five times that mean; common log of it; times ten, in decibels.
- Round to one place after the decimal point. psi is 29.0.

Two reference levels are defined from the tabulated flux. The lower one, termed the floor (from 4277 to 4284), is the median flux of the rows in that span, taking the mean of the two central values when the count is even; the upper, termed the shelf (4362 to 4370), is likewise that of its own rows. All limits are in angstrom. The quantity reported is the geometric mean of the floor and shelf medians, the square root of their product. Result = 184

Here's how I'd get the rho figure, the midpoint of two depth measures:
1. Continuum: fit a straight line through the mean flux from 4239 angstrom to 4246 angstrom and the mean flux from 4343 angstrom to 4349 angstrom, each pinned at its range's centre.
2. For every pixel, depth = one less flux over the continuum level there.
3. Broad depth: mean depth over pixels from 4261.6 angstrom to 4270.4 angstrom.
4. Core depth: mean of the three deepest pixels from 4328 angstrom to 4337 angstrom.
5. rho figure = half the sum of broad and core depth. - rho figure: 0.007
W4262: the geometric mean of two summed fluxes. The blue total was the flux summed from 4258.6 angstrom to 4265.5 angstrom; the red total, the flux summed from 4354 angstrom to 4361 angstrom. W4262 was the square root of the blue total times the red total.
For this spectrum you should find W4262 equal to 1250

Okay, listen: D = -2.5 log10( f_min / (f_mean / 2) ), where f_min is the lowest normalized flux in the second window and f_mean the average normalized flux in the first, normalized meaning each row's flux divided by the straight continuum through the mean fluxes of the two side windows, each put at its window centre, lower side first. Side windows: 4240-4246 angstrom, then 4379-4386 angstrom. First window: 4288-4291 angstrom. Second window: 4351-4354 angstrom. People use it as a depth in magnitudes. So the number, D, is -0.97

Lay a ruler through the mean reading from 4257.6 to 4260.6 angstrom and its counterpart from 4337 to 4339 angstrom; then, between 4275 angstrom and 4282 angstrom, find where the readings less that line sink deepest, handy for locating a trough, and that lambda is 4277.80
